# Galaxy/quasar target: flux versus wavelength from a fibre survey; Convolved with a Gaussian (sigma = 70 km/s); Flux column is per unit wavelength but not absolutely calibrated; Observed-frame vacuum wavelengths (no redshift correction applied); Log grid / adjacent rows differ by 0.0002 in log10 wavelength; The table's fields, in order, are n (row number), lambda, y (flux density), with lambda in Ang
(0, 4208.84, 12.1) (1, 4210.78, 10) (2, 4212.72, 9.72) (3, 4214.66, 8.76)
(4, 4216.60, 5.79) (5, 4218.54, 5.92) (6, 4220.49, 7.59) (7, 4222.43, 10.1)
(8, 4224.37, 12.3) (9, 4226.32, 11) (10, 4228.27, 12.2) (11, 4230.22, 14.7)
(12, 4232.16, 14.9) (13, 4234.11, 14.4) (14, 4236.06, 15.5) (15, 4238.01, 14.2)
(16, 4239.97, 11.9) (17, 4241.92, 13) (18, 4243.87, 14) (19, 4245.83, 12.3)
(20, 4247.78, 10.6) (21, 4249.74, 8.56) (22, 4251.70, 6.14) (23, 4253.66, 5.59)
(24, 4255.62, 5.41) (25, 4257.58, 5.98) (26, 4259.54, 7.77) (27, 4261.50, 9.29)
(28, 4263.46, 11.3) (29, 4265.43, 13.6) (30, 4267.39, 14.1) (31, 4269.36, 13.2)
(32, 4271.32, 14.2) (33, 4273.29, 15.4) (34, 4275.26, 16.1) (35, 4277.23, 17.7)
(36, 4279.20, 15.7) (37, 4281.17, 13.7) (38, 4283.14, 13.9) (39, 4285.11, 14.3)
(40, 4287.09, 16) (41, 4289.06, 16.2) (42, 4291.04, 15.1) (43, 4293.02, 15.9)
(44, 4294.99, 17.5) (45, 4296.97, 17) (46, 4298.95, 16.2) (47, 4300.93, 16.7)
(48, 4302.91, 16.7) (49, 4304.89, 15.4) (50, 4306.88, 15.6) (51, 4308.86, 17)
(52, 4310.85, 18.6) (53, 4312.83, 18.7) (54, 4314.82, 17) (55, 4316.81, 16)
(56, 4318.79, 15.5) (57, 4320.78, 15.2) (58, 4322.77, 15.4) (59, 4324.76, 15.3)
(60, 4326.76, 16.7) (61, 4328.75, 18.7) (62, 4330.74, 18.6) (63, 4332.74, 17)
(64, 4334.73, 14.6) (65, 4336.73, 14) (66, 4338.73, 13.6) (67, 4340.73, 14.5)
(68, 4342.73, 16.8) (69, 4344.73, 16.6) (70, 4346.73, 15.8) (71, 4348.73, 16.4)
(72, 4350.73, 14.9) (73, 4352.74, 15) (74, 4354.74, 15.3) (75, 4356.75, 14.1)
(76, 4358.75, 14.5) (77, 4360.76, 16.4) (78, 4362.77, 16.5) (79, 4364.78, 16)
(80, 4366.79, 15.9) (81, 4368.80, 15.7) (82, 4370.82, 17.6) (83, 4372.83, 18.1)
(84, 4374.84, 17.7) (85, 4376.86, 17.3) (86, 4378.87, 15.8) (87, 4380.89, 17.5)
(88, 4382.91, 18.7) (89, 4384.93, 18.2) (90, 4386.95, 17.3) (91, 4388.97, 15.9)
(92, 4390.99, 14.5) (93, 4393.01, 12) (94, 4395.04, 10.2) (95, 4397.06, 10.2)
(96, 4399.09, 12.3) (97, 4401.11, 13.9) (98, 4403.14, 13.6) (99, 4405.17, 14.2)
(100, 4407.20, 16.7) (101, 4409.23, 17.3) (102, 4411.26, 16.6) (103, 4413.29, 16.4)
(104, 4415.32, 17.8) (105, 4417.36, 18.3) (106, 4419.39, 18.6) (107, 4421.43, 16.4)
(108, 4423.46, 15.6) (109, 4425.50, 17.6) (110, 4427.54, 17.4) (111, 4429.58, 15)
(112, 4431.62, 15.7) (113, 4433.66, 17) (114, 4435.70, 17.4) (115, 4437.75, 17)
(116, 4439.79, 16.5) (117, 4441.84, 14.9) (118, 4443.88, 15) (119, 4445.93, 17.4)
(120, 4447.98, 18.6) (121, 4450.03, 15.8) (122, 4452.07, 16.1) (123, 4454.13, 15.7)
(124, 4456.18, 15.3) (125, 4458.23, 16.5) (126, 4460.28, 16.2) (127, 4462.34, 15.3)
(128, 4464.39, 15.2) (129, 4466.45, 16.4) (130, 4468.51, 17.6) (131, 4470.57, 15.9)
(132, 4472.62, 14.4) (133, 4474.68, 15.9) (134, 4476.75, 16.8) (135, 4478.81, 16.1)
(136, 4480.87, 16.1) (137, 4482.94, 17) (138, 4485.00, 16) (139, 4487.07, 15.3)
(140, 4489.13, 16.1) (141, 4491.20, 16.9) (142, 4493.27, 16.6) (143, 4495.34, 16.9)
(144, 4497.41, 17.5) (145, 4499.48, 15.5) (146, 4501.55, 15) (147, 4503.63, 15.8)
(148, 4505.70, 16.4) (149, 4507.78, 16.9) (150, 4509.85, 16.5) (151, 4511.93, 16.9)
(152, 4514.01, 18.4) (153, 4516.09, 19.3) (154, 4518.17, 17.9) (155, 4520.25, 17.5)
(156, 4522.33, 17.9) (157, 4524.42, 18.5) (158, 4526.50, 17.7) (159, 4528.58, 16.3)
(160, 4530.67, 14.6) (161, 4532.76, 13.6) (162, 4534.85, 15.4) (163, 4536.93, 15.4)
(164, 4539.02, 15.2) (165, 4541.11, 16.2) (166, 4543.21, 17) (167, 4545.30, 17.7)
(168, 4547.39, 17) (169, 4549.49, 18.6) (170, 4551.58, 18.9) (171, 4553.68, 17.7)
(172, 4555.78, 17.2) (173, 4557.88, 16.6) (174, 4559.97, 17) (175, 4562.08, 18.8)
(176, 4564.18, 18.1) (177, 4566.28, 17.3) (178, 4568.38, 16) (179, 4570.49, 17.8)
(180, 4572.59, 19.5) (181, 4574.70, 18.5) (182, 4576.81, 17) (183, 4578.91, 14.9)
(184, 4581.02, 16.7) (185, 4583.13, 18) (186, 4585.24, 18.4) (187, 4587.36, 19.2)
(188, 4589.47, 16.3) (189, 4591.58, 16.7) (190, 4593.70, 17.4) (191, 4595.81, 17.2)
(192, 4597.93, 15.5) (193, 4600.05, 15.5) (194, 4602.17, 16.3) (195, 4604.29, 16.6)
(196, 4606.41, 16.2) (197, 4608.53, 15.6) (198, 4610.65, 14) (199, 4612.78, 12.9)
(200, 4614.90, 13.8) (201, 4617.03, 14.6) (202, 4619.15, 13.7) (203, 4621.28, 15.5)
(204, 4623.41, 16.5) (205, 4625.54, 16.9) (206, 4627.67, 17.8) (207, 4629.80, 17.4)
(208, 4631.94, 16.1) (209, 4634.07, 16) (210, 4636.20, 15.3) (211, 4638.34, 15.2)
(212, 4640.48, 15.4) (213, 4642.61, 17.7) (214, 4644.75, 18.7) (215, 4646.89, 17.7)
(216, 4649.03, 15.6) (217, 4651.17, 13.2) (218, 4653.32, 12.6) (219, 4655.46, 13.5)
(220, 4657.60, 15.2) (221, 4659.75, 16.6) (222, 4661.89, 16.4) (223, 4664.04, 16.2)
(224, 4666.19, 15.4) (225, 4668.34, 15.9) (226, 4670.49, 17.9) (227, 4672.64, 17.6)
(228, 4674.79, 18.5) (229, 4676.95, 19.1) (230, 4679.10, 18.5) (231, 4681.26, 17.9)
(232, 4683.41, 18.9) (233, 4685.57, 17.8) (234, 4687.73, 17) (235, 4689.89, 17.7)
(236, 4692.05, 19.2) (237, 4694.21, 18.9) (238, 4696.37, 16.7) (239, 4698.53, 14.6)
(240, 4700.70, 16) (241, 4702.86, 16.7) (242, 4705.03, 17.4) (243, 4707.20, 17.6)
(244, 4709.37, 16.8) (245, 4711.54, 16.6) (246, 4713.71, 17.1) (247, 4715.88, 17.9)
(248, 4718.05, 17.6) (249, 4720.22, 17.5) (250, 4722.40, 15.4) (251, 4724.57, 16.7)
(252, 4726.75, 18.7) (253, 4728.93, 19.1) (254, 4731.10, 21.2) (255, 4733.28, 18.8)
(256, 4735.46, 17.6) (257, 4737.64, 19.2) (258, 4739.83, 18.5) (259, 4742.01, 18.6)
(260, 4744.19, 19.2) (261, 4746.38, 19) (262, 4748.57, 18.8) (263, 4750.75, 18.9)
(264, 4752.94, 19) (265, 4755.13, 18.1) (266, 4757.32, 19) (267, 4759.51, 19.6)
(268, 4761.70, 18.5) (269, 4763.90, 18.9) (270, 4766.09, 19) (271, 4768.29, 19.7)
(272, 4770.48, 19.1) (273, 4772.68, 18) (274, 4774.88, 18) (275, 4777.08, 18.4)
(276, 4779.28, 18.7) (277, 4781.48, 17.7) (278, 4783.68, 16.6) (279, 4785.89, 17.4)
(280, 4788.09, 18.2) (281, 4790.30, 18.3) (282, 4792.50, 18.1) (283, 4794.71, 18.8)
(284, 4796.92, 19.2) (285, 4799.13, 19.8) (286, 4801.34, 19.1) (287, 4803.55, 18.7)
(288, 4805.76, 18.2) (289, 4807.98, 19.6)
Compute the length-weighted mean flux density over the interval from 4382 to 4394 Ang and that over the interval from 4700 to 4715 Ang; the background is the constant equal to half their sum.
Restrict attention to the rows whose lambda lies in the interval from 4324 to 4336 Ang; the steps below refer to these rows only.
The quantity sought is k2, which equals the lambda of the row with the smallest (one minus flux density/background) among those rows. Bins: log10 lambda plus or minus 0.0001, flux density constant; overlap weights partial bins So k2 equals 4328.75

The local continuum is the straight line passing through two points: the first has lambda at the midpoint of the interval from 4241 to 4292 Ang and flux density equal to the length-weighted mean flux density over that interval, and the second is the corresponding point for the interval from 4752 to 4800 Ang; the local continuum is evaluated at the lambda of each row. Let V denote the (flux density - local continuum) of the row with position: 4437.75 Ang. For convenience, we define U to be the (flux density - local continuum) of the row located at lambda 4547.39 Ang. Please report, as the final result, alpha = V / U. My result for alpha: 2.1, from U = 1.3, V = 2.6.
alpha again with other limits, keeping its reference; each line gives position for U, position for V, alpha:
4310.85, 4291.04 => 0.4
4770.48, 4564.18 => 3.5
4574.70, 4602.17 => 0.0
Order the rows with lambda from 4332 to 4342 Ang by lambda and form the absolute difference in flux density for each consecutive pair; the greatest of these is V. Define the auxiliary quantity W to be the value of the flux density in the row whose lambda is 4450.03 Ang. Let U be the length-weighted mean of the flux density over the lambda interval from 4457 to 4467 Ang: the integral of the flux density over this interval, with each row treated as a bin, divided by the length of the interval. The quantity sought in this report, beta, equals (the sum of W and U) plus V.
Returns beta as 34.1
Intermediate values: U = 16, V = 2.4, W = 15.8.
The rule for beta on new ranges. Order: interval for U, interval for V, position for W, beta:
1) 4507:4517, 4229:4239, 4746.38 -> 37.9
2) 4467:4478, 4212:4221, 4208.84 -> 31.2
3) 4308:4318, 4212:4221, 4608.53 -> 36.0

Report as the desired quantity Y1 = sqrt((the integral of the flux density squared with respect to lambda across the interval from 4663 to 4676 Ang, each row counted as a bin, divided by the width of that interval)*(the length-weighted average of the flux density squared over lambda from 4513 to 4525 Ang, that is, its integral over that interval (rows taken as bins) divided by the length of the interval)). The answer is 310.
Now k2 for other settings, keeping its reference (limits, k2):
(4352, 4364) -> 4362.77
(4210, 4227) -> 4224.37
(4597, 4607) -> 4604.29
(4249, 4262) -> 4261.50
